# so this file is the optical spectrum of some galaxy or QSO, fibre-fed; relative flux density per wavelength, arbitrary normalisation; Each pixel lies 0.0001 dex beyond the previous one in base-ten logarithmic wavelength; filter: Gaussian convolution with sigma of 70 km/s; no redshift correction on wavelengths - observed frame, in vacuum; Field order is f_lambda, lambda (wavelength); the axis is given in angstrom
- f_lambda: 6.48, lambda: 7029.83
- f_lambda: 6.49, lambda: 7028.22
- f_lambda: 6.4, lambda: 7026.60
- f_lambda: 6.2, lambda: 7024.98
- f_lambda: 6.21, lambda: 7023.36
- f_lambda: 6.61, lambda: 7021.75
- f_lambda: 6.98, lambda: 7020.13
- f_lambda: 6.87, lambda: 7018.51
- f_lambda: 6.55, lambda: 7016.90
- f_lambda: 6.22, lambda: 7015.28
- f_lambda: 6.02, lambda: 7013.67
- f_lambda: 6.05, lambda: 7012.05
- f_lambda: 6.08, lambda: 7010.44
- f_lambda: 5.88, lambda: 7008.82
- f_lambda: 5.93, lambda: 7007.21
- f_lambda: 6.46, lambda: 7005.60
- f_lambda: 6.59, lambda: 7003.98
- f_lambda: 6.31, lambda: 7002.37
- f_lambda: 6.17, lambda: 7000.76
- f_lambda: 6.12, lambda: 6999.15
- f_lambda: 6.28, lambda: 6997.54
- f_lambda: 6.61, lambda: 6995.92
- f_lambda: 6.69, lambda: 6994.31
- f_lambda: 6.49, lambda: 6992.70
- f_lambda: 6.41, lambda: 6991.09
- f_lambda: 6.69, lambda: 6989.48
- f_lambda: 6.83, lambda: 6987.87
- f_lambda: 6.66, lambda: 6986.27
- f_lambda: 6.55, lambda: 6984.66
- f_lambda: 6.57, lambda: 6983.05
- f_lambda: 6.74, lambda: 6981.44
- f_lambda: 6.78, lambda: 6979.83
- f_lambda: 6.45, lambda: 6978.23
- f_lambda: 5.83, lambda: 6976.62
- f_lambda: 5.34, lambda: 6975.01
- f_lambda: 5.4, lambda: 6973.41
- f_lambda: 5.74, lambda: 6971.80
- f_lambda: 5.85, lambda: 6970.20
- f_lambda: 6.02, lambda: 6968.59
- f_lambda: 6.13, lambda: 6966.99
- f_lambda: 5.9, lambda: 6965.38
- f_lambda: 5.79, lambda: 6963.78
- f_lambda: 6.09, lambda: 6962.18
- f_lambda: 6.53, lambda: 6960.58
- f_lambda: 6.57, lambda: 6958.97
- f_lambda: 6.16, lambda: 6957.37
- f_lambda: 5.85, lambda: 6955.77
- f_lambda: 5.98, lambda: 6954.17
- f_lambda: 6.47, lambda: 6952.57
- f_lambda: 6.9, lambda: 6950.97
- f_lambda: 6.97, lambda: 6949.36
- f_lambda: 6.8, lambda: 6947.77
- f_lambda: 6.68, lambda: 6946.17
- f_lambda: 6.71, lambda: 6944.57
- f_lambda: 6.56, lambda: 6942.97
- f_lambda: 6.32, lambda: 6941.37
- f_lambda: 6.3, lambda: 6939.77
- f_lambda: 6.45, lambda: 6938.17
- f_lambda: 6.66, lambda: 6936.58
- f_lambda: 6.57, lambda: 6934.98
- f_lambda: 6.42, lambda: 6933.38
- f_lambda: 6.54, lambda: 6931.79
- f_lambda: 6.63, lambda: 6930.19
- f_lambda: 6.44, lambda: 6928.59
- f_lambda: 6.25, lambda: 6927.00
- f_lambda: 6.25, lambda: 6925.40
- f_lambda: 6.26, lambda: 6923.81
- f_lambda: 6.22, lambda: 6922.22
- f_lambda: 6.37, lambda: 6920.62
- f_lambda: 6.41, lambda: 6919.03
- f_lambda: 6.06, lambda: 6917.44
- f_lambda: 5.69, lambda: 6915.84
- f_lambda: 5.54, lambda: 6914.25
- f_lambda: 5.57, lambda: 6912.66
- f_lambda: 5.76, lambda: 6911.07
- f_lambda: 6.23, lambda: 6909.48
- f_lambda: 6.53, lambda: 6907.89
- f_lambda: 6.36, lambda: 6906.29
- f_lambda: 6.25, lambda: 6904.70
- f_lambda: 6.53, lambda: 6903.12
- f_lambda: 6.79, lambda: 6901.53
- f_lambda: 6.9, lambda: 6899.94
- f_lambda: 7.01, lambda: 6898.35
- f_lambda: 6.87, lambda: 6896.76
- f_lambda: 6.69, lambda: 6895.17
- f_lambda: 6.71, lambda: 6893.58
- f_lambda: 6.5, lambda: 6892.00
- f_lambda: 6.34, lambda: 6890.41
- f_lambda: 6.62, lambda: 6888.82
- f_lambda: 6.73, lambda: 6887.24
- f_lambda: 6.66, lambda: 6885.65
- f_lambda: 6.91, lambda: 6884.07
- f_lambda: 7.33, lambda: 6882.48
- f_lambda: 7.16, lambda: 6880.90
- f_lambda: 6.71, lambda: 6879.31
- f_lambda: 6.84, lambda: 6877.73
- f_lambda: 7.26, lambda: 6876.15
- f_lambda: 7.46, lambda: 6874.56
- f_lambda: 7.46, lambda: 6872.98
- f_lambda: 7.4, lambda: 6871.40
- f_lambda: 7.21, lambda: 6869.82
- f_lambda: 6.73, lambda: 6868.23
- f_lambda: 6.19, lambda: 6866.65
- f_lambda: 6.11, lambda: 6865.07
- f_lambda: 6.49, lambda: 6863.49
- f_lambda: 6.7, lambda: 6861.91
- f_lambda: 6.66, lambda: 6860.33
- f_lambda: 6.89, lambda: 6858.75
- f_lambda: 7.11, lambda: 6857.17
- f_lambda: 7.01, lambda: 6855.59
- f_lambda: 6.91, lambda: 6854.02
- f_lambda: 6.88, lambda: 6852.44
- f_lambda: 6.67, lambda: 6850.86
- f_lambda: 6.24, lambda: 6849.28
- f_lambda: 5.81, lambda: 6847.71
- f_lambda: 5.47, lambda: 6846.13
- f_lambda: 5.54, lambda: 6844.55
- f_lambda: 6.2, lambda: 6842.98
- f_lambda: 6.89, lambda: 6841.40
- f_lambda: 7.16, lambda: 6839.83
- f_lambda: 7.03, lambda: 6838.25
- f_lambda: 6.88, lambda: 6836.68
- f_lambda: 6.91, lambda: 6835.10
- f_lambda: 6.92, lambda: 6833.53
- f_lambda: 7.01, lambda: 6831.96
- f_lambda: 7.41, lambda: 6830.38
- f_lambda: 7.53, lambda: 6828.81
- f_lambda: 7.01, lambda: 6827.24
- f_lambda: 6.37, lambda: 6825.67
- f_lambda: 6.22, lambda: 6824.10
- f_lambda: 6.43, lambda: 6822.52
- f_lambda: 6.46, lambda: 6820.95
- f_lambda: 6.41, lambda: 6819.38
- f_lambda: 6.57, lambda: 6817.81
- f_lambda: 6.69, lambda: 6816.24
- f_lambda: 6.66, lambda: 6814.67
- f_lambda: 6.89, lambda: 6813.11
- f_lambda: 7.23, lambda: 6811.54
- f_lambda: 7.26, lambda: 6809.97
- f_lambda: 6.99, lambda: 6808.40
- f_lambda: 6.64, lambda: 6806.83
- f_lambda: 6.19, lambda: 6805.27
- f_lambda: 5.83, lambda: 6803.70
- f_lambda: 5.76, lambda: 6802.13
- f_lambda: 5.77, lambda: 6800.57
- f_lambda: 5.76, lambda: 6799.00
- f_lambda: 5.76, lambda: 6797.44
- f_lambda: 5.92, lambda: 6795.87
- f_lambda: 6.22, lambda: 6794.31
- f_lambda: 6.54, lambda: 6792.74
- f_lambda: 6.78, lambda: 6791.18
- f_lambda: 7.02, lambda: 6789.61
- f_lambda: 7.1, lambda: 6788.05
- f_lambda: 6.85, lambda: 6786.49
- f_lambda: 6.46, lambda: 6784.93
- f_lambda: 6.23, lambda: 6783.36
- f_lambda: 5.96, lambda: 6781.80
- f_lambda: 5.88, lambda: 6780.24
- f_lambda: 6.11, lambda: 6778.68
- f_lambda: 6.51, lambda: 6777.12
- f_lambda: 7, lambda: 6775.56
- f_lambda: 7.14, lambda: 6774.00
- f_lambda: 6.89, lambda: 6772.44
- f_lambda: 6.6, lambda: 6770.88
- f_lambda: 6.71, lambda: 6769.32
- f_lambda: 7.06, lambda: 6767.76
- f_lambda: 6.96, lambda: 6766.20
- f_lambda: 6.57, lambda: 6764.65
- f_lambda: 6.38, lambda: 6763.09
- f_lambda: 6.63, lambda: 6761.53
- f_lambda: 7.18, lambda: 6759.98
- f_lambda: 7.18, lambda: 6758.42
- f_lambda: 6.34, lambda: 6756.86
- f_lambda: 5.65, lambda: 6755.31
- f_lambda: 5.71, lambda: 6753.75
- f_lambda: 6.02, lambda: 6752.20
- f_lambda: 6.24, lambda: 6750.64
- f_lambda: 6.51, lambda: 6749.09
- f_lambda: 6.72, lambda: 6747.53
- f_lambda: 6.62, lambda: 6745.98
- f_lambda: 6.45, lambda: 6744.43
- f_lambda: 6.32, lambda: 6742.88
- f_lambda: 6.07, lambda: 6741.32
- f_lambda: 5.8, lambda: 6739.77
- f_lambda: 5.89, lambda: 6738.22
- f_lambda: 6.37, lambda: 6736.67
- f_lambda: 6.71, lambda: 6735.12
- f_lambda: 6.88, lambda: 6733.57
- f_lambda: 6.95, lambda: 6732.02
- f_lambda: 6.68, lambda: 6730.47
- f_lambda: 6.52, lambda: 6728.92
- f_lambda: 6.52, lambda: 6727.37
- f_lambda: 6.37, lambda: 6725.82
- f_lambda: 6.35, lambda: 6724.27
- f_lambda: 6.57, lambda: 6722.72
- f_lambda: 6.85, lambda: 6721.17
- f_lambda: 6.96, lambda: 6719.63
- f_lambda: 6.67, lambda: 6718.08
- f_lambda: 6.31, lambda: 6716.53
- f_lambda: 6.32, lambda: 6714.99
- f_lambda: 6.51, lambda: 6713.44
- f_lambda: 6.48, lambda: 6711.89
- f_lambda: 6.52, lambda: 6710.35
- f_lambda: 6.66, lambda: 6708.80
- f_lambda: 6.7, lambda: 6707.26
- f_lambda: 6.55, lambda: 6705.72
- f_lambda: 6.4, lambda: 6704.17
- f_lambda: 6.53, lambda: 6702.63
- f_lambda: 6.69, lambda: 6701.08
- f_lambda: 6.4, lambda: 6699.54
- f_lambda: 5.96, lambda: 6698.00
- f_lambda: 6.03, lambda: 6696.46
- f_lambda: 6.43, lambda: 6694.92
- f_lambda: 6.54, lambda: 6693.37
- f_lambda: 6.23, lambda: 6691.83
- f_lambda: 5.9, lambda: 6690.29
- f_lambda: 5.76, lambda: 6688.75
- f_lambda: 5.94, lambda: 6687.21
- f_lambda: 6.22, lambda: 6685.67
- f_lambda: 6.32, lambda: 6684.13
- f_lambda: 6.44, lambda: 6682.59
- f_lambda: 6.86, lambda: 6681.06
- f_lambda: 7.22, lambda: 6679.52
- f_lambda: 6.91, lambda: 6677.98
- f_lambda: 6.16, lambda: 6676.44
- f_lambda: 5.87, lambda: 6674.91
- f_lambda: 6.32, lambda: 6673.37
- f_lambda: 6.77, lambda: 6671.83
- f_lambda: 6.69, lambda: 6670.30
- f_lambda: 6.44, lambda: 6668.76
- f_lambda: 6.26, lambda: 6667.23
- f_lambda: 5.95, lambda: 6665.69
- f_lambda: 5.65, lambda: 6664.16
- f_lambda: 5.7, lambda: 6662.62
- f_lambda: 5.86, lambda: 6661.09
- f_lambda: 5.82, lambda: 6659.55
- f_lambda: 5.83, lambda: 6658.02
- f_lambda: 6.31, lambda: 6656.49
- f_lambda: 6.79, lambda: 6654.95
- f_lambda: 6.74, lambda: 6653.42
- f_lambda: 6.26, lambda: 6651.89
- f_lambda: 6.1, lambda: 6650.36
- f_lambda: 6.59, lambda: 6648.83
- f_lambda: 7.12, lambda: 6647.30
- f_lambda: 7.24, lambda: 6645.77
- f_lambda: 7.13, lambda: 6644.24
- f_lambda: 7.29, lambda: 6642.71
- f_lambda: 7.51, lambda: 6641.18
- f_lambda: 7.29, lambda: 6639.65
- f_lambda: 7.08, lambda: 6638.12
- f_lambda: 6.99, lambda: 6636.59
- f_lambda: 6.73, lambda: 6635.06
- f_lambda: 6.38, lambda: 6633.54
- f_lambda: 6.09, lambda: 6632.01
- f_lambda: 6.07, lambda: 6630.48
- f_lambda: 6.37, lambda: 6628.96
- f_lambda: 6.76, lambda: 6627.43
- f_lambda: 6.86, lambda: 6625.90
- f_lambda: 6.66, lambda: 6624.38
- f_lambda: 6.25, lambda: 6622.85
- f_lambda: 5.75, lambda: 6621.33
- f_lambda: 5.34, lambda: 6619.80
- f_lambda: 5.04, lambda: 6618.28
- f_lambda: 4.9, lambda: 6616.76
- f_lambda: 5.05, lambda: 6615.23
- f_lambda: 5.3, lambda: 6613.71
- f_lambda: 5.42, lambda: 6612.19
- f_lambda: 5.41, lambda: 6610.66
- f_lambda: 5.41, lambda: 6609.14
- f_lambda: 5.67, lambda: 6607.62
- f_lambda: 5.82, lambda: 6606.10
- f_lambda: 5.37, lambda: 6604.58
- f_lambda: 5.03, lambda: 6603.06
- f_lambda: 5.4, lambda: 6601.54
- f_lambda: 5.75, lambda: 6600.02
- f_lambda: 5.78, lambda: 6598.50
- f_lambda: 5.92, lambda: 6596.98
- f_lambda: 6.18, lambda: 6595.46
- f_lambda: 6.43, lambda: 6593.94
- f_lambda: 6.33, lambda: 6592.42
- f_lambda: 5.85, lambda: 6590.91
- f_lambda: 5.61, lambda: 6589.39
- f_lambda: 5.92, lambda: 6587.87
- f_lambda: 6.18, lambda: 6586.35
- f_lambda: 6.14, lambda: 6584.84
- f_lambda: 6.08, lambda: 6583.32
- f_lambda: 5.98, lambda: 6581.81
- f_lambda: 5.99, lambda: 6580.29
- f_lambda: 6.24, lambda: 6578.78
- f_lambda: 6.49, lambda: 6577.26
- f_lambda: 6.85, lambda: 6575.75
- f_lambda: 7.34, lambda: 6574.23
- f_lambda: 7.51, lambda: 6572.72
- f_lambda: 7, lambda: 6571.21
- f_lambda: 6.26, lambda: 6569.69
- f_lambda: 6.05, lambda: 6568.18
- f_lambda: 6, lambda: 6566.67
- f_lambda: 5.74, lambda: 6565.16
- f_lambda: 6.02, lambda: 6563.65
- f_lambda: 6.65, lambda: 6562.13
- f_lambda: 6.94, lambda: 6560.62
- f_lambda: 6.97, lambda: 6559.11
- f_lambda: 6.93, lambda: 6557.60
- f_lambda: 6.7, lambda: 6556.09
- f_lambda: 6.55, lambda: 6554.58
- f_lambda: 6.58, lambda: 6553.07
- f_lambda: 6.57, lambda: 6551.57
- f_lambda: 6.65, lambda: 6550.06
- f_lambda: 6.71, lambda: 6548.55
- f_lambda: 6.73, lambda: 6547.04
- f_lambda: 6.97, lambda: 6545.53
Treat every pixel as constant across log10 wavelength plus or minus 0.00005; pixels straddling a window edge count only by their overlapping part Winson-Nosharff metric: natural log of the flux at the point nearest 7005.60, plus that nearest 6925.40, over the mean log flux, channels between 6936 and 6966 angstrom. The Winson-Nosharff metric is 1.99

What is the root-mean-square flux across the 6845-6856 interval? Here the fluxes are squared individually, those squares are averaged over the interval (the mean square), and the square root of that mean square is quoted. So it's 6.45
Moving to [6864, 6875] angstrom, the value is 6.96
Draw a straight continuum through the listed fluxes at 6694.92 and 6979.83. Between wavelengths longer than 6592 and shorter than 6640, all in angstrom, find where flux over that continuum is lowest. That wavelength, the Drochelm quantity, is 6616.76 angstrom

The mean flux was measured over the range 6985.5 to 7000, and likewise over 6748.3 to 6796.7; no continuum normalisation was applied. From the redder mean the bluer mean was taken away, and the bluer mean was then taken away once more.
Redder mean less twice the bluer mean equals -6.52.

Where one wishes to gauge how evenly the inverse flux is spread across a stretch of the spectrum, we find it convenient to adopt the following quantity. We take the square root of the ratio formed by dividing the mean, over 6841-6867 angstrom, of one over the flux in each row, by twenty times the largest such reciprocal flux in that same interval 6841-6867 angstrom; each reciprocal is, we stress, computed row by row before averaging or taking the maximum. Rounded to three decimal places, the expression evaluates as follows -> 0.206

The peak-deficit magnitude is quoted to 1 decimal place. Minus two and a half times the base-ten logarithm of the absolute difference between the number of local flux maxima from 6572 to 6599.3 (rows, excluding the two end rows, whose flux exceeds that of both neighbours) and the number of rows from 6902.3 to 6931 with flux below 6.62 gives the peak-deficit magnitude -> -2.9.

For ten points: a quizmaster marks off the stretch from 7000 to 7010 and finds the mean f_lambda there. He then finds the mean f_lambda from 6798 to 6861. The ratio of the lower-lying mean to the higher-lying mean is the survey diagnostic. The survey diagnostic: 1.06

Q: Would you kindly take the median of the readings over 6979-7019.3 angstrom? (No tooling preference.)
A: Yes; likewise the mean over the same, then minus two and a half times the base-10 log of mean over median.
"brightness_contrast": 0.011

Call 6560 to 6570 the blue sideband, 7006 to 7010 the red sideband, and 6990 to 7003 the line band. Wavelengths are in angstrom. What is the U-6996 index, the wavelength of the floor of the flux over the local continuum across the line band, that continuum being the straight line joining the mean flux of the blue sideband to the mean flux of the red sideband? 6999.15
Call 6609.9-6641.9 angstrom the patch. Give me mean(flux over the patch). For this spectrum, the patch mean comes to 6.15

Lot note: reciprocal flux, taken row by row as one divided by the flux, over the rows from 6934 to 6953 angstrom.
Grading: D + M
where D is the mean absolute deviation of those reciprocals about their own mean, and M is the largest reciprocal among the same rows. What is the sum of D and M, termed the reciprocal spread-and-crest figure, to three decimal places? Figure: 0.163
